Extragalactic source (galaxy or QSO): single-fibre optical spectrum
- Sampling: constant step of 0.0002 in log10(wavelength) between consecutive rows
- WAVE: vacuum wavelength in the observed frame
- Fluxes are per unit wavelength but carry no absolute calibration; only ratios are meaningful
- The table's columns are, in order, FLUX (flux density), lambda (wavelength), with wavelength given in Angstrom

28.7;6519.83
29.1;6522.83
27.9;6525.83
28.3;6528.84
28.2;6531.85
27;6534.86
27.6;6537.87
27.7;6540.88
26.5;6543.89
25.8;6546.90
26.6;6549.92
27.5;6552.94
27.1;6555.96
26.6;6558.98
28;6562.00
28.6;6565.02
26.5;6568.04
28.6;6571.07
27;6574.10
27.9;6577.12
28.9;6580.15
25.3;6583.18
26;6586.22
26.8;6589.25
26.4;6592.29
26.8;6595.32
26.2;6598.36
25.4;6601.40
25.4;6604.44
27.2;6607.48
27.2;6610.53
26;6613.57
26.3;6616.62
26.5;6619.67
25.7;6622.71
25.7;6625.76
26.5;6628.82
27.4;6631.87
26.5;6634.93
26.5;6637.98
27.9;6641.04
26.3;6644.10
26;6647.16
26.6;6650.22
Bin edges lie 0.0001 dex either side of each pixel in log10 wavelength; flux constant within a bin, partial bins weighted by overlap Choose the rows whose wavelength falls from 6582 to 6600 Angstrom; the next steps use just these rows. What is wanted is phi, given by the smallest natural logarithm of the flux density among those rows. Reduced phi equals 3.23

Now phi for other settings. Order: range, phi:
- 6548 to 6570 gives 3.28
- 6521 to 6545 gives 3.28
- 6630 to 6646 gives 3.27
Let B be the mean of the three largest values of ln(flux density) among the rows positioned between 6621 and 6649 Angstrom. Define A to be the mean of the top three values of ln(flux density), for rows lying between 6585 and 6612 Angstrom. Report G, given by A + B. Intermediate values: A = 3.30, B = 3.31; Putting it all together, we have 6.604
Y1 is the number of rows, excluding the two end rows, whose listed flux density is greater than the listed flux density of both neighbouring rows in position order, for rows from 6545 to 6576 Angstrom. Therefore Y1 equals 3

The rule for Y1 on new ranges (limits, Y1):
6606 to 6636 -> 2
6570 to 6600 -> 3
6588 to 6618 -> 1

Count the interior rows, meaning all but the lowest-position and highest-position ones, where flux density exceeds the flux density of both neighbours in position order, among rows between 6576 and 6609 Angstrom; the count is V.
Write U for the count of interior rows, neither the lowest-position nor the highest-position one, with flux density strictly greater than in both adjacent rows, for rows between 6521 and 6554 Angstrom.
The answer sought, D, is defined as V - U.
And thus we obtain 1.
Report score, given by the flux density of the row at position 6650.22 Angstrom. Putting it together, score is 26.6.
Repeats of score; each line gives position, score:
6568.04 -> 26.5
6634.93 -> 26.5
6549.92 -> 26.6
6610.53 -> 27.2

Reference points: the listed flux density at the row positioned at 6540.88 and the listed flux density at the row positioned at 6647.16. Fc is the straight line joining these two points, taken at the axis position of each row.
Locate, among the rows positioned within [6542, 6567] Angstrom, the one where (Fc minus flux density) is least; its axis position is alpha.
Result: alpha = 6565.02 Angstrom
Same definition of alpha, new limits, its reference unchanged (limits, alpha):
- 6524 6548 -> 6528.84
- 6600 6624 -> 6610.53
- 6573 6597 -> 6580.15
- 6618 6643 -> 6641.04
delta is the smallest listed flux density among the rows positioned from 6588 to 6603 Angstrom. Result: 25.4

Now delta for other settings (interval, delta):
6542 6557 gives 25.8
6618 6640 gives 25.7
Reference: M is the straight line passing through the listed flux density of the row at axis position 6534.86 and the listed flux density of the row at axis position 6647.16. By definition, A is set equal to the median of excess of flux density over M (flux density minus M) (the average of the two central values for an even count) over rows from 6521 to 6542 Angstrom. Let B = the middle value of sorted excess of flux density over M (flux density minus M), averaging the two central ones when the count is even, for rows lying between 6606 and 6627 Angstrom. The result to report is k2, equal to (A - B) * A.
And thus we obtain 0.65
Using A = 0.8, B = 0.03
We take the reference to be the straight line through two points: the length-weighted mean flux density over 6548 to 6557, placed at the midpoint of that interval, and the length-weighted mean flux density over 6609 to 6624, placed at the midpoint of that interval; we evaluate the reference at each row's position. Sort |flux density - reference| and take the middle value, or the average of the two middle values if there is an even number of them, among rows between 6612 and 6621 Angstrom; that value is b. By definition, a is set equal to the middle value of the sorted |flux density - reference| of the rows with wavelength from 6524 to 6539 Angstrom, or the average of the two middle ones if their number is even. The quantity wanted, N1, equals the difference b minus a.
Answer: -0.48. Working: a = 0.66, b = 0.2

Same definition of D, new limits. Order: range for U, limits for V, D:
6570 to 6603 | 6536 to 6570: 0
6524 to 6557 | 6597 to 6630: -2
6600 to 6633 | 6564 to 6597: 2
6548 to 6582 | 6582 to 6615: -1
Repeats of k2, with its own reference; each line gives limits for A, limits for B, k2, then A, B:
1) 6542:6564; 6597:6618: -0.01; -0.2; -0.23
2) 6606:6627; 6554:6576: -0.01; 0.0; 0.35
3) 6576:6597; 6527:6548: -0.10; 0.3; 0.63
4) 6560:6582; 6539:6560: 1.87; 1.3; -0.19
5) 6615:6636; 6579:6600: 0.09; 0.3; -0.09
